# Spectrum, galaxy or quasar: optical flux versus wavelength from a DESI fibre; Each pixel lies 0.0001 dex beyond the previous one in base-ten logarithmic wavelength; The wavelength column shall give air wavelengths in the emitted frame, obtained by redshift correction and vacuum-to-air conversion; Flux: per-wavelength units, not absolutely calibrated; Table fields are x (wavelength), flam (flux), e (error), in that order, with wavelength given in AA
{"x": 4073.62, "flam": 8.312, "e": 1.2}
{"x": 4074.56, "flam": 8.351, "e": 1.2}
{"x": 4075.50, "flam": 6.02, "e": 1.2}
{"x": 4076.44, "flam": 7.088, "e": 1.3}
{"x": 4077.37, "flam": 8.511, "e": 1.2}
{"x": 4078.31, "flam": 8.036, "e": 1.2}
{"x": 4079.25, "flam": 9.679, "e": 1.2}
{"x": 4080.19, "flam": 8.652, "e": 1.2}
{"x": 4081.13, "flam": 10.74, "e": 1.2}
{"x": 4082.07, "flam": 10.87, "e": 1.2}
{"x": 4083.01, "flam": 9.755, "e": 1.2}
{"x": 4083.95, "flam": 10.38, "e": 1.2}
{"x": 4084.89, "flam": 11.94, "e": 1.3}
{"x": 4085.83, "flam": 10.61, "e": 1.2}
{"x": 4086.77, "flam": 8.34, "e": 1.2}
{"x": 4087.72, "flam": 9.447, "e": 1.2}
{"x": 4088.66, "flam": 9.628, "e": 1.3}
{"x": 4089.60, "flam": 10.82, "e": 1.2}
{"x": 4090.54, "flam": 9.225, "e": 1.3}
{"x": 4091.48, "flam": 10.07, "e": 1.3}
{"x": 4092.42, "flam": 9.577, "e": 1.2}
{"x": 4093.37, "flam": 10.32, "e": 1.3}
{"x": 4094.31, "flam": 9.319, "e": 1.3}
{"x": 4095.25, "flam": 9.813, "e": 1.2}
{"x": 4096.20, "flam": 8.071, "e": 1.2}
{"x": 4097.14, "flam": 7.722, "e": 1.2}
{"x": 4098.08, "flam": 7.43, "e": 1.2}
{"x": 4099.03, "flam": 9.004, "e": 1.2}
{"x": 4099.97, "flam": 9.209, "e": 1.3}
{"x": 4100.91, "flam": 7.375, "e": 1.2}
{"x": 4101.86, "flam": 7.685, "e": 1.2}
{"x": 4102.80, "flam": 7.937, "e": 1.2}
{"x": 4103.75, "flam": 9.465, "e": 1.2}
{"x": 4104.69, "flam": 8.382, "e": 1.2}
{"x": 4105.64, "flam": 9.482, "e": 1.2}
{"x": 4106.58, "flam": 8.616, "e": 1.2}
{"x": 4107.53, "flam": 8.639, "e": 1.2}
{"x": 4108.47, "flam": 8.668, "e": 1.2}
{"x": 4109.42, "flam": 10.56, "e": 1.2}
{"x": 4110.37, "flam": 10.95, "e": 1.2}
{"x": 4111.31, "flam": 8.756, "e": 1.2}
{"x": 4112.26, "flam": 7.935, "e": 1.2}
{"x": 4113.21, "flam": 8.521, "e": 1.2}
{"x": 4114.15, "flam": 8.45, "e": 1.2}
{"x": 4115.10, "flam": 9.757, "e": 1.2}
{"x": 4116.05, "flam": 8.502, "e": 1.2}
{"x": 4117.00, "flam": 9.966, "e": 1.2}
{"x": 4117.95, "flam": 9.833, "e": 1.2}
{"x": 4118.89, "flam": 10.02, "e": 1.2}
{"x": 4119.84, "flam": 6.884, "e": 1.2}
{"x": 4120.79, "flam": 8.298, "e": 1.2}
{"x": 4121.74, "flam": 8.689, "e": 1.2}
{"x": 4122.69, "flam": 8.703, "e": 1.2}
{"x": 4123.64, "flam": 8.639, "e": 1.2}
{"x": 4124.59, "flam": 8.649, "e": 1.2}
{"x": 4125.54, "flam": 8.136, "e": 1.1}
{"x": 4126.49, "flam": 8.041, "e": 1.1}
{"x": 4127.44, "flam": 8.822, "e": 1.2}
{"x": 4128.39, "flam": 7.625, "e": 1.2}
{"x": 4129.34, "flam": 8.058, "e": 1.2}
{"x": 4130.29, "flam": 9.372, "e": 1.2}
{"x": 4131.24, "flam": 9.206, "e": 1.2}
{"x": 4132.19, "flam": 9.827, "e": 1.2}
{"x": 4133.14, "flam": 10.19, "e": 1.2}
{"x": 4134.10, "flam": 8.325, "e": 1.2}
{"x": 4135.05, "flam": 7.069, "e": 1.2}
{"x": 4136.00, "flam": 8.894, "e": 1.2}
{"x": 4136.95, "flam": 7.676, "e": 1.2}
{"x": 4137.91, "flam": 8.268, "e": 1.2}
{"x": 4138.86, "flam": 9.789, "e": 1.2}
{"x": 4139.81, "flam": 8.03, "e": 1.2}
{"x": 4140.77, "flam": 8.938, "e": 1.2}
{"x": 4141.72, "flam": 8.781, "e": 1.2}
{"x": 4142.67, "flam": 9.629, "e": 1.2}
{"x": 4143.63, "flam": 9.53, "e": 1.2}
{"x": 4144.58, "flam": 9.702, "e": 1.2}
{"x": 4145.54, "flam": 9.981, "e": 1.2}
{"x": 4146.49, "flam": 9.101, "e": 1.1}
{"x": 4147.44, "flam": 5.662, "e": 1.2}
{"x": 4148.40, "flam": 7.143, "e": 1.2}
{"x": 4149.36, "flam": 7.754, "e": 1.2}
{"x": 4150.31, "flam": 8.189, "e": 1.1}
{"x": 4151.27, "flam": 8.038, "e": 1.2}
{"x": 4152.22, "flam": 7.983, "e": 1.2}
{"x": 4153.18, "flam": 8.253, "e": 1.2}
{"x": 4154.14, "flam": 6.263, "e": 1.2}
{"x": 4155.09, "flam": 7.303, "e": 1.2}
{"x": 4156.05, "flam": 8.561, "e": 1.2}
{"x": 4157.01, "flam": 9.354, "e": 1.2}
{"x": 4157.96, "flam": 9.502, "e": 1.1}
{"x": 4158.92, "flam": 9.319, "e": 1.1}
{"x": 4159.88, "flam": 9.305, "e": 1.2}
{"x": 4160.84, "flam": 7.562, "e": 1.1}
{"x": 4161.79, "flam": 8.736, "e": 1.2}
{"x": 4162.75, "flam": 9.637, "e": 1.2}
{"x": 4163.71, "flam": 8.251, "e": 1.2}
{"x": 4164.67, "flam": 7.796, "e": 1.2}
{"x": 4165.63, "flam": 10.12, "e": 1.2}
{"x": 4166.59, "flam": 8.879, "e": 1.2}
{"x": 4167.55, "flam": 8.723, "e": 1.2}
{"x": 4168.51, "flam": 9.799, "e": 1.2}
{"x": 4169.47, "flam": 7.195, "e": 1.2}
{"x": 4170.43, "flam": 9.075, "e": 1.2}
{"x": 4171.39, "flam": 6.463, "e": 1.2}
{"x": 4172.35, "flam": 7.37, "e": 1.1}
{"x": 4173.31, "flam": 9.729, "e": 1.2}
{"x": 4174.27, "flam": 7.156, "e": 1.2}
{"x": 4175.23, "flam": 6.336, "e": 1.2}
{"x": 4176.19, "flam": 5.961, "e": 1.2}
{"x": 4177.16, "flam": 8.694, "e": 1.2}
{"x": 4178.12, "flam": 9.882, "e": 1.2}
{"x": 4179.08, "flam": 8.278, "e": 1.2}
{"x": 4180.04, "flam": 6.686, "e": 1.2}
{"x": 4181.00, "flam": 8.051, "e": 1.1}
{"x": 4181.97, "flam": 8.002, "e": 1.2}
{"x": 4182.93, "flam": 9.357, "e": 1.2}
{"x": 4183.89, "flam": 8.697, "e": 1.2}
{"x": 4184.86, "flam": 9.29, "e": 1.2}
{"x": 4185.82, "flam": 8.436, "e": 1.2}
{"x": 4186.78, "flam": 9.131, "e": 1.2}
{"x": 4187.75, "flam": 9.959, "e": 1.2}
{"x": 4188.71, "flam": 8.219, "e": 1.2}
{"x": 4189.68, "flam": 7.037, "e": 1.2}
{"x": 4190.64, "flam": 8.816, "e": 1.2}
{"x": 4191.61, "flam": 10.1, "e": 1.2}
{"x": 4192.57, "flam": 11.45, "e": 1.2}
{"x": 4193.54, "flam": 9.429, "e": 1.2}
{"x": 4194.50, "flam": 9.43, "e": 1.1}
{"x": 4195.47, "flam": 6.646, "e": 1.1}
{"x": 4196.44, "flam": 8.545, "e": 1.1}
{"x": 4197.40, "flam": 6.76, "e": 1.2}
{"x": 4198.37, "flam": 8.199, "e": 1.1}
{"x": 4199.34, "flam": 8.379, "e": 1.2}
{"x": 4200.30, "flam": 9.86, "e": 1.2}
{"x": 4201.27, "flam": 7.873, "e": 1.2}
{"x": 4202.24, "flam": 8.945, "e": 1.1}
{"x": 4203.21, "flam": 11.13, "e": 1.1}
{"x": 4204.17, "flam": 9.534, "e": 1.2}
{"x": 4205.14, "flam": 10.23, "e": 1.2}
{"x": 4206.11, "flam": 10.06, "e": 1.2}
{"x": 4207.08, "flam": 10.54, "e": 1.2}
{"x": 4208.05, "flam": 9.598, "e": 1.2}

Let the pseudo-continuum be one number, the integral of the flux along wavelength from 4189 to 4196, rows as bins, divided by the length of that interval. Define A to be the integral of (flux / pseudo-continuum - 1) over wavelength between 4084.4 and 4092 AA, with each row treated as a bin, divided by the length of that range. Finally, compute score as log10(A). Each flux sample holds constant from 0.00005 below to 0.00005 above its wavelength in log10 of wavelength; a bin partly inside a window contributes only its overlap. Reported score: -0.93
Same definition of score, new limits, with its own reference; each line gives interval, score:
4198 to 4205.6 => -1.44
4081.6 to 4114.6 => -1.52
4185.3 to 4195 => -1.56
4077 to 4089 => -1.05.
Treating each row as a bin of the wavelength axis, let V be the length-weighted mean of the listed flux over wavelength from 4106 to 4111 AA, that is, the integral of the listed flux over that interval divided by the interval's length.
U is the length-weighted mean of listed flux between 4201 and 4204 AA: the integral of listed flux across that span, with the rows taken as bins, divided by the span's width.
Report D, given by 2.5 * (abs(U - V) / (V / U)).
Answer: 0.1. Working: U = 9.5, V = 9.5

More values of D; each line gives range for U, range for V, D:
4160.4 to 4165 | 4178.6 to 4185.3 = 0.3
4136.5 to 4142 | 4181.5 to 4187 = 0.6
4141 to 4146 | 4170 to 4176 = 5.9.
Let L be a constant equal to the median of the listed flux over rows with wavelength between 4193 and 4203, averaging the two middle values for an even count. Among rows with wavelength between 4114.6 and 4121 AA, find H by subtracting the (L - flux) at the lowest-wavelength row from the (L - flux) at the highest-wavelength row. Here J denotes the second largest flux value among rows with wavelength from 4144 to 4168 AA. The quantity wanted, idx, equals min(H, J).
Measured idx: 1.5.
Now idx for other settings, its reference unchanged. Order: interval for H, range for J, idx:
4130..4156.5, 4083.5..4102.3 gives 0.8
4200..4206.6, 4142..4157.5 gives -0.2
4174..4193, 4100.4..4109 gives -4.3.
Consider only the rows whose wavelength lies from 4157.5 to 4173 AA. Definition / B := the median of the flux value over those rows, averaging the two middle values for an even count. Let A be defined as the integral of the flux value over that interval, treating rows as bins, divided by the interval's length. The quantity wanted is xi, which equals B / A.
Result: 1.022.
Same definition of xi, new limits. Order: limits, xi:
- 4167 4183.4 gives 1.000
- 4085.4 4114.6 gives 0.997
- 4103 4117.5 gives 0.954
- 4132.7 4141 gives 0.974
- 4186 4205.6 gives 1.007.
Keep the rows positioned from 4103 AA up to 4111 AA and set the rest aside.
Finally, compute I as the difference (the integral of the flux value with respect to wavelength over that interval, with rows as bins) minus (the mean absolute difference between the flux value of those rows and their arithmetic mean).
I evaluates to 74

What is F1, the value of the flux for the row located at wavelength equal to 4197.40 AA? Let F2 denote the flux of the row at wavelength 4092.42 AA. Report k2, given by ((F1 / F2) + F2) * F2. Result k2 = 98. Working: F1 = 6.76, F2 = 9.577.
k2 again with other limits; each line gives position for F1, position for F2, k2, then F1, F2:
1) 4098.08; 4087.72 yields 97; 7.43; 9.447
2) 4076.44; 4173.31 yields 102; 7.088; 9.729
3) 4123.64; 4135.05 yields 59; 8.639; 7.069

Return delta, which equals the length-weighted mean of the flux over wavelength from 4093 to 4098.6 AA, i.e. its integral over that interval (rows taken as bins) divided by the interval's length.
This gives 8.8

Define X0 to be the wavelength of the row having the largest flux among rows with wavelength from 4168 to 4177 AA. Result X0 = 4168.51 AA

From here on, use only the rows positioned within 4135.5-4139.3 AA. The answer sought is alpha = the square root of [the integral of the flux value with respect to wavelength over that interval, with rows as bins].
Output 5.7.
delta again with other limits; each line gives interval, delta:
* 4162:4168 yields 8.9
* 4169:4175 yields 7.8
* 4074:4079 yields 7.7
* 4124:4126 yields 8.4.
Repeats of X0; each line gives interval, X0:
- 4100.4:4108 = 4105.64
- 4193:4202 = 4200.30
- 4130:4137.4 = 4133.14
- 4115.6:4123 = 4118.89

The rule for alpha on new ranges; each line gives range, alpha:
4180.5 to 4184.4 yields 5.8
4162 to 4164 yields 4.2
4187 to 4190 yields 5.1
